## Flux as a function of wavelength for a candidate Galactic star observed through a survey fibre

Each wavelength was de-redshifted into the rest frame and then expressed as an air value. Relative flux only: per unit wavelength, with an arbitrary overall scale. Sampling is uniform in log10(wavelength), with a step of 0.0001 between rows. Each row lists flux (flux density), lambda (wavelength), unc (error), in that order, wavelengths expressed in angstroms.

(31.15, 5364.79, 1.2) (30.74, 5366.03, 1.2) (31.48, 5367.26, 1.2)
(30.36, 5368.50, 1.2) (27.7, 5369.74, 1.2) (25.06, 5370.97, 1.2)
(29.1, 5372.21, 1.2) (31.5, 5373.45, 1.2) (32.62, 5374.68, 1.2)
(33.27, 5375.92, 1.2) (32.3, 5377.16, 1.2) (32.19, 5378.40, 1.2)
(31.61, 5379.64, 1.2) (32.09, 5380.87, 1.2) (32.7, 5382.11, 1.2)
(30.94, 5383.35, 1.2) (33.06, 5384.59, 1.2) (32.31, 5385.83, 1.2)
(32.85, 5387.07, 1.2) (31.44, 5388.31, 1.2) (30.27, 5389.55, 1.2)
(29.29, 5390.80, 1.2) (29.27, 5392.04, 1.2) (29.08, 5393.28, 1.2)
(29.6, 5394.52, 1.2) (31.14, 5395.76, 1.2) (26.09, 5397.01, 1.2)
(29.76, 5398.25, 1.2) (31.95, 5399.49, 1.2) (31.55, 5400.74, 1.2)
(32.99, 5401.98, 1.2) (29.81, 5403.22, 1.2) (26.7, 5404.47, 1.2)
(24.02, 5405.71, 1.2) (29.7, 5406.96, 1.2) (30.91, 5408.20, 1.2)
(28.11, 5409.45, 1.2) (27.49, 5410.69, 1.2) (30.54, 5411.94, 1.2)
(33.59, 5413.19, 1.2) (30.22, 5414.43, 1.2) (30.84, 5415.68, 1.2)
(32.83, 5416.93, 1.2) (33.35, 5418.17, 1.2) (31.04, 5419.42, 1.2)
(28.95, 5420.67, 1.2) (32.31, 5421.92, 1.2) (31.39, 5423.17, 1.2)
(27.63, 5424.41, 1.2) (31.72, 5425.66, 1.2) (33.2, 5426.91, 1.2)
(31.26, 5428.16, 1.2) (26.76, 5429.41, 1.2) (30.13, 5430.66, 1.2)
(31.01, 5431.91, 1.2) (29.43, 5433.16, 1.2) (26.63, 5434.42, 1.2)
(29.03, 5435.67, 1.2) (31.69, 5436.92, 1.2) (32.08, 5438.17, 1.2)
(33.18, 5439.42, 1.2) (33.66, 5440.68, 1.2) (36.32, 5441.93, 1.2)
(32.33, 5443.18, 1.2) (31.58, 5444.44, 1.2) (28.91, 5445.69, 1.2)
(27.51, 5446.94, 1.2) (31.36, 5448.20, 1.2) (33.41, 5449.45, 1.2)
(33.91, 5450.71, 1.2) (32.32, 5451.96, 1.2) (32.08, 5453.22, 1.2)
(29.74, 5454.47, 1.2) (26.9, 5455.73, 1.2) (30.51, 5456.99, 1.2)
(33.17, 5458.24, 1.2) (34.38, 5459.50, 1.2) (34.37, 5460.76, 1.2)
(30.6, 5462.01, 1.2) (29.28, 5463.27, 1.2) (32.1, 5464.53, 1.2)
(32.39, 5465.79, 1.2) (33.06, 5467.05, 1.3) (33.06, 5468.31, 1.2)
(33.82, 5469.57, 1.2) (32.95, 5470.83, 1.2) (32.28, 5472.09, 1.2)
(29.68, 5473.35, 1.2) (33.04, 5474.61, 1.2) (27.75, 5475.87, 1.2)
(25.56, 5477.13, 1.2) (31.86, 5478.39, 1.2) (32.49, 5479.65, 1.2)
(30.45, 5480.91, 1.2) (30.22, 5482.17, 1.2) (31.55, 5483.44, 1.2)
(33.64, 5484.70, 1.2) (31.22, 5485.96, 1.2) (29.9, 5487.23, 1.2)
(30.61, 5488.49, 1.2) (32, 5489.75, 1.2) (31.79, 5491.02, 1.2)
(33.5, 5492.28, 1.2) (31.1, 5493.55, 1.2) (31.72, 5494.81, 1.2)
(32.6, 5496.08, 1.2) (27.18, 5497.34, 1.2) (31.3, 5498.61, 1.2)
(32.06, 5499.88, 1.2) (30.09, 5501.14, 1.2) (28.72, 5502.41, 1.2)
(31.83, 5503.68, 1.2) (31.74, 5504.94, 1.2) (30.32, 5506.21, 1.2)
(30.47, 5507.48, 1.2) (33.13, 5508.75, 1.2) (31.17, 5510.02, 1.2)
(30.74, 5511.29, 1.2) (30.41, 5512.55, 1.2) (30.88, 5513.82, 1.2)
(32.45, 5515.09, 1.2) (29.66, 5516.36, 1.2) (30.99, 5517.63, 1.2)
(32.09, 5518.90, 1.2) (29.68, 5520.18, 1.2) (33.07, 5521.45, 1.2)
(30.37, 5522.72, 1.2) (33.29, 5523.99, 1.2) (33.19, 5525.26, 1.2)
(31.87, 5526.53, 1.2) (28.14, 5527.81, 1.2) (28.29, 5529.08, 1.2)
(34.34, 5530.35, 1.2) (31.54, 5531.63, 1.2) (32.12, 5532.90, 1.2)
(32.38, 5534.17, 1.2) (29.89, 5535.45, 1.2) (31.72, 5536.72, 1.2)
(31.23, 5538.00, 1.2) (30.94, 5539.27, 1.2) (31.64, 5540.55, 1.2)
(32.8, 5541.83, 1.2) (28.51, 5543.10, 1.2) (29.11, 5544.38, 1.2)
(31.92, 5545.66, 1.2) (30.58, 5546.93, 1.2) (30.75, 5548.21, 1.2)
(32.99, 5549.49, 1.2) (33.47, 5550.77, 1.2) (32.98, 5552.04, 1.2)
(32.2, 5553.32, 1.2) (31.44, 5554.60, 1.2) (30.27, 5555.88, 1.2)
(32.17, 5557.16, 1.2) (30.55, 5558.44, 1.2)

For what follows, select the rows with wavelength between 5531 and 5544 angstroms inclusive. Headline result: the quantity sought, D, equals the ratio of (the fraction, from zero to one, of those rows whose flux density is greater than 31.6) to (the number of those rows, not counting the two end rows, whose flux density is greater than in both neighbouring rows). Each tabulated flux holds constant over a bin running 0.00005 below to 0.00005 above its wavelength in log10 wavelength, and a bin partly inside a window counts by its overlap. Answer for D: 0.17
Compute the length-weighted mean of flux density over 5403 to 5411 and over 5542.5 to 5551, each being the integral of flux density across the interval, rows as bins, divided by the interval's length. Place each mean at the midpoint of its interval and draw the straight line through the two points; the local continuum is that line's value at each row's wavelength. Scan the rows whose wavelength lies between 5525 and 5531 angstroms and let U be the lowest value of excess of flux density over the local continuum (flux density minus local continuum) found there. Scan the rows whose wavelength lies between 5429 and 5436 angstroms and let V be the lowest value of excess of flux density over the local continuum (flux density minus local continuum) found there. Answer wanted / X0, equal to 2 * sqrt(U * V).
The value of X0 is 4.3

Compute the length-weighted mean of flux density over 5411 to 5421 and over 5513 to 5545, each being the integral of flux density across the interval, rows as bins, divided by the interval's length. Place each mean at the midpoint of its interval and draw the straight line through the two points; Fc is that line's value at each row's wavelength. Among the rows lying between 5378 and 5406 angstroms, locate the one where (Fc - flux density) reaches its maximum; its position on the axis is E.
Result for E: 5405.71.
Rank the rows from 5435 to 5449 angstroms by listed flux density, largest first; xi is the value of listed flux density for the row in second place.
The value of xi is 33.66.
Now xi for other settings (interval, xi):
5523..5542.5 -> 33.29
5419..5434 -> 32.31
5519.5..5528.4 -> 33.19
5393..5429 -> 33.35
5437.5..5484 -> 34.38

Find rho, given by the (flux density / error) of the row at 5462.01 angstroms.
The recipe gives 25.5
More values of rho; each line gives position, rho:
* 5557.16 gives 26.8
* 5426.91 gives 27.7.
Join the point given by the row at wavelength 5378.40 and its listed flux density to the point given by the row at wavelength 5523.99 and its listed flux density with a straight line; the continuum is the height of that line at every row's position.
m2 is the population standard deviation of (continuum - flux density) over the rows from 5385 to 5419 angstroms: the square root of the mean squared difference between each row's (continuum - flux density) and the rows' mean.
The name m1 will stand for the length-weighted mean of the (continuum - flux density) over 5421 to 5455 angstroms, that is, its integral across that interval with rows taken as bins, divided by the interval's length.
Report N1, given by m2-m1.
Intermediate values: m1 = 1.52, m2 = 2.3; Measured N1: 0.7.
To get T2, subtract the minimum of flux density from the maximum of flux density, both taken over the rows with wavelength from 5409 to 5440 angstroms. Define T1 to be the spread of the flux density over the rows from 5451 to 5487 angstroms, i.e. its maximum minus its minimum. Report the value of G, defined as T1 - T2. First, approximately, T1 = 9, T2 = 6.96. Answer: 1.9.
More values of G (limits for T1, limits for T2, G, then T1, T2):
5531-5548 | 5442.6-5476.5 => -3.2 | 4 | 7.48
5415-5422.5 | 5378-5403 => -2.6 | 4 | 6.97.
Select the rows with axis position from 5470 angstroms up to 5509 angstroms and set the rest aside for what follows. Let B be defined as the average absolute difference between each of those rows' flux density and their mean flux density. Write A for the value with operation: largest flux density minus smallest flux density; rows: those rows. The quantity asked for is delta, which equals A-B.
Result 6.7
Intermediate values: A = 8.1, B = 1.40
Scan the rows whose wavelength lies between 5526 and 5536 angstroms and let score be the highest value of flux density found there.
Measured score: 34.34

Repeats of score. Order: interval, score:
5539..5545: 32.8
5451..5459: 33.17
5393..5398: 31.14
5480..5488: 33.64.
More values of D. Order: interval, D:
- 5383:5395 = 0.15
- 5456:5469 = 0.70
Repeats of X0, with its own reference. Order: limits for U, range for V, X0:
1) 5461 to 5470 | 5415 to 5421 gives 0.4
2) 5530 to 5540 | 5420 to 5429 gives 1.6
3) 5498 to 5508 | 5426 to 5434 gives 3.0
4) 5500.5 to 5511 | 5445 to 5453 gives 2.6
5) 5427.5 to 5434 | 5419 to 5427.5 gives 2.3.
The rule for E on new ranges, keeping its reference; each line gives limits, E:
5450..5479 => 5477.13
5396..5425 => 5405.71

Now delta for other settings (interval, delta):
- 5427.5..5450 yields 7.7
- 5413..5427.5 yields 4.5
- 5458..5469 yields 3.9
